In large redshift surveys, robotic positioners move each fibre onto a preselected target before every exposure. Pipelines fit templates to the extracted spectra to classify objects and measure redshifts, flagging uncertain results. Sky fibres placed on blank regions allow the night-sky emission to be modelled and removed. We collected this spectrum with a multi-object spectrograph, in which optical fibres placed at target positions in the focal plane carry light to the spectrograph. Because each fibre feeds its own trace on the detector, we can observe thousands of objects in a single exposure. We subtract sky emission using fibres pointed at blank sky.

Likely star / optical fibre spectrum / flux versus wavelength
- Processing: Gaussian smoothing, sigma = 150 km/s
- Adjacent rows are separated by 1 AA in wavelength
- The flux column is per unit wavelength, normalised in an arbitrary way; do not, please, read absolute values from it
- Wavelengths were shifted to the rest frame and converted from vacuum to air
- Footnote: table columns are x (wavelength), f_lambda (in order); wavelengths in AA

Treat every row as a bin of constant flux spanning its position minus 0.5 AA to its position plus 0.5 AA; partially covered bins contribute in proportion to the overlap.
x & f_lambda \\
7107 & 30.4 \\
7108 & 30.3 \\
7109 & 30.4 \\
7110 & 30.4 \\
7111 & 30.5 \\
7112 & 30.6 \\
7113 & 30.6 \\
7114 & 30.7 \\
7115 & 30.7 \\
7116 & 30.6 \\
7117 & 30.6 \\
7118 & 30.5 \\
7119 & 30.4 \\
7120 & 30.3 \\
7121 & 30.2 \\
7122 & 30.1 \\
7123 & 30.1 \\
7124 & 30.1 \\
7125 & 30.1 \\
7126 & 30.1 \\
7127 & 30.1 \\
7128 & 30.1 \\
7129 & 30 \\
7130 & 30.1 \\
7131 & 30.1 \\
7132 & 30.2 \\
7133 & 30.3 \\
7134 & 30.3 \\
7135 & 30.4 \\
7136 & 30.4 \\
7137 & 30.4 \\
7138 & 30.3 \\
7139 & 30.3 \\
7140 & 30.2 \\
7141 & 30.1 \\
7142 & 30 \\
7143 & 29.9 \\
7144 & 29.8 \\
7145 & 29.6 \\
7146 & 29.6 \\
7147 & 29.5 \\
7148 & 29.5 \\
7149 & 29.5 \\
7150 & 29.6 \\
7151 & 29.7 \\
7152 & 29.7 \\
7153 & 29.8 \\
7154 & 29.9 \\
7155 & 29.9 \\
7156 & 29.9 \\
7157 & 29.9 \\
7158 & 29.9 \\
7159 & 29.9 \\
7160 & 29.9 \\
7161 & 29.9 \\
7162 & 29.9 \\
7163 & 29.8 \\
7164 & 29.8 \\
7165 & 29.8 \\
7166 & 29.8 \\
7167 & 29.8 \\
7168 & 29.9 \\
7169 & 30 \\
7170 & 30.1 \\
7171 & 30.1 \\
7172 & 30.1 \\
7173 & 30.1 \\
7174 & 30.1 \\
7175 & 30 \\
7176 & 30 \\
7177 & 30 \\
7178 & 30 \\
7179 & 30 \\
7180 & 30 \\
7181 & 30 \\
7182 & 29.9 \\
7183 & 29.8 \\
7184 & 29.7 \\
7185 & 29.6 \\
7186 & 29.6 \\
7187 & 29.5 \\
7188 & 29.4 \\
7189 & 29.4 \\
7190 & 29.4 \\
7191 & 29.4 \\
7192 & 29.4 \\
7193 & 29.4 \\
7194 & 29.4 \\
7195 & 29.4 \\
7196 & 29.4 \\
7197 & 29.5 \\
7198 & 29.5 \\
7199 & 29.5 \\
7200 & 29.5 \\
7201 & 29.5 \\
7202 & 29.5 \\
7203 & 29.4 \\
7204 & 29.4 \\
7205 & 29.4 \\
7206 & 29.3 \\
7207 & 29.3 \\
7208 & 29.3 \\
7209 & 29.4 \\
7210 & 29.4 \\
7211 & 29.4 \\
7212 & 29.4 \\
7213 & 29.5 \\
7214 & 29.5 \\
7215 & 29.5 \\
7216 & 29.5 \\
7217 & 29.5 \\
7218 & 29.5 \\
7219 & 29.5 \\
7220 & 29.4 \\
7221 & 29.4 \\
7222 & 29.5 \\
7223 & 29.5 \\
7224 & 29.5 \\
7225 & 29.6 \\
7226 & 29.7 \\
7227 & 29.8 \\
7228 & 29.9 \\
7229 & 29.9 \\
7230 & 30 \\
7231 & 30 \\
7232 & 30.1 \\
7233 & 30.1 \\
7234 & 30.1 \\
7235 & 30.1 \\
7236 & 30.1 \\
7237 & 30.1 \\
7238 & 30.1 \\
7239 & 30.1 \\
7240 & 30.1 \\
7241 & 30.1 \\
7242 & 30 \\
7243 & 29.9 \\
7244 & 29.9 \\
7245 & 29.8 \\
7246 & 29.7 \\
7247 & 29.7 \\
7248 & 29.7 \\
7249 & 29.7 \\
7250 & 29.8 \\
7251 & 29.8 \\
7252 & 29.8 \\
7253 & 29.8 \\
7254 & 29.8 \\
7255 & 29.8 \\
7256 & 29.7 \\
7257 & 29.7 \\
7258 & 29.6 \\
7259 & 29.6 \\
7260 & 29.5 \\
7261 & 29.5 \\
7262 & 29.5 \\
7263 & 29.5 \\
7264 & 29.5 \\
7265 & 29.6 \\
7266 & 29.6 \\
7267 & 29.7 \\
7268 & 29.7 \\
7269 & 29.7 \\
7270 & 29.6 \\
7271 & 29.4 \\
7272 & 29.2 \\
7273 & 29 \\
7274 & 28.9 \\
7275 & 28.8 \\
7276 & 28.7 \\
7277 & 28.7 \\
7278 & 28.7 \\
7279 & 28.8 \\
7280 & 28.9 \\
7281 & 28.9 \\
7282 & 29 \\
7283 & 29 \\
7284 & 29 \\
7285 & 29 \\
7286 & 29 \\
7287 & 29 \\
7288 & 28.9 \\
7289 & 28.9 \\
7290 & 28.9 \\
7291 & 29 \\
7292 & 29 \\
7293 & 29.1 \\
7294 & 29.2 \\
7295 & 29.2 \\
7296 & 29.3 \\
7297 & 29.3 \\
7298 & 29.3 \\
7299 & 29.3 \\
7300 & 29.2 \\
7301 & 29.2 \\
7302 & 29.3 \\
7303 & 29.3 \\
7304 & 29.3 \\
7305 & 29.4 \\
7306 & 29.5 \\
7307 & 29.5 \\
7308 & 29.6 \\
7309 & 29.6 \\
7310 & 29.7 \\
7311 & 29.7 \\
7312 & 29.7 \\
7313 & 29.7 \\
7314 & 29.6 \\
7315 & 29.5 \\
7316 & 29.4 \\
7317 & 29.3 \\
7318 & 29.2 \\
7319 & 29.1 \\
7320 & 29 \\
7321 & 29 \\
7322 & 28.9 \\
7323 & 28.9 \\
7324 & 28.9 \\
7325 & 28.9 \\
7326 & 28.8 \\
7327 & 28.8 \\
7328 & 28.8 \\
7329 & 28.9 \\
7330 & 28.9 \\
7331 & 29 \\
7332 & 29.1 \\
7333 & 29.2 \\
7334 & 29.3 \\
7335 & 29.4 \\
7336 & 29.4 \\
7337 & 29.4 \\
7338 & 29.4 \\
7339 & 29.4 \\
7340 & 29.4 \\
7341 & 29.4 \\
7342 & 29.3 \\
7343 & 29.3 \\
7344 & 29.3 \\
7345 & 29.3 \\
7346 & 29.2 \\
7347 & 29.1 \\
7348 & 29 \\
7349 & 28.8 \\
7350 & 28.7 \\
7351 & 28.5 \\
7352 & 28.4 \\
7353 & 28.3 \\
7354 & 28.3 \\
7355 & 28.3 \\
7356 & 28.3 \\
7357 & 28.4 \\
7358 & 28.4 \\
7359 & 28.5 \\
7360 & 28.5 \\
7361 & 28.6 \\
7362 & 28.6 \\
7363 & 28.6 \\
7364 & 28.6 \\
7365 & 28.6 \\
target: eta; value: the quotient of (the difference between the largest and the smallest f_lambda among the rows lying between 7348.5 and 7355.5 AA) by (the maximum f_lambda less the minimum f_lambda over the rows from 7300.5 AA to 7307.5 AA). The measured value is 1.7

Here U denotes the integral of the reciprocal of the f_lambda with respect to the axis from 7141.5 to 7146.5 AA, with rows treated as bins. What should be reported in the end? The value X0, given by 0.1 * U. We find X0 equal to 0.0168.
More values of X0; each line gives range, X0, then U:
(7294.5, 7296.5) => 0.0068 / 0.068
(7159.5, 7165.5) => 0.0201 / 0.201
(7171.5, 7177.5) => 0.0200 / 0.200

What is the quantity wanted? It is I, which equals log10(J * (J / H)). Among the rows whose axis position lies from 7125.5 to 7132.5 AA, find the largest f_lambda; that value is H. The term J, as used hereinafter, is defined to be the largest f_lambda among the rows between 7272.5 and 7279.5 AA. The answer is 1.445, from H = 30.2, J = 29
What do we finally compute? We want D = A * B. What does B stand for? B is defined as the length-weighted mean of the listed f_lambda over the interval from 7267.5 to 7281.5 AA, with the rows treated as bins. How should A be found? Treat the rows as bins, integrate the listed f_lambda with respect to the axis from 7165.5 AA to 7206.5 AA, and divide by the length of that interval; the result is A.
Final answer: 863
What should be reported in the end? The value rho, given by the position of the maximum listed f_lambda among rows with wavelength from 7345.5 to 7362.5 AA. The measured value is 7346 AA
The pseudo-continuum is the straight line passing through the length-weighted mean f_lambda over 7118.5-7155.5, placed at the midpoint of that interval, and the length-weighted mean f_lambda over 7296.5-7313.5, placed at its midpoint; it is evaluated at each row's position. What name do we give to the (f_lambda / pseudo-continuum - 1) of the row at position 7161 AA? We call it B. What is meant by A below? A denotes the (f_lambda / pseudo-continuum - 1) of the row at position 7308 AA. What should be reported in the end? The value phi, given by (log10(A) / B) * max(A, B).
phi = 10.1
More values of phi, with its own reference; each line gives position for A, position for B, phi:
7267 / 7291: 0.6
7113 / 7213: 3.4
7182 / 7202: 0.3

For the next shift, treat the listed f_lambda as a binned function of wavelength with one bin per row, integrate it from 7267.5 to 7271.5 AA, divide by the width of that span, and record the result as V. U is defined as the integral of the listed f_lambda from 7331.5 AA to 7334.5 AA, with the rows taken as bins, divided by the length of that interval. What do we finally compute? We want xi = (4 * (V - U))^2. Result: 3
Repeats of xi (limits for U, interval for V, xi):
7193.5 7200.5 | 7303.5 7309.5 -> 0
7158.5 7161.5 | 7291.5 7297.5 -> 8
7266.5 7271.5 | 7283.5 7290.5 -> 7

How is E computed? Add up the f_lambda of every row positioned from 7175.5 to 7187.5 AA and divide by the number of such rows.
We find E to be 29.8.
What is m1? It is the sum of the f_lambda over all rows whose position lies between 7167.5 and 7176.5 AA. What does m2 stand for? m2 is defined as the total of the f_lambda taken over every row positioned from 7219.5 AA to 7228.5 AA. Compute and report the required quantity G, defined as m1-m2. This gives 4.1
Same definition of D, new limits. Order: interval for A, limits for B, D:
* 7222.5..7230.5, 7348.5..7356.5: 846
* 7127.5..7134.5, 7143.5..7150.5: 892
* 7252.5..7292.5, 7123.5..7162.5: 877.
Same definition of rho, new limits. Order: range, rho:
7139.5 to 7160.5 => 7140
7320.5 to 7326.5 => 7321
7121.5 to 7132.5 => 7132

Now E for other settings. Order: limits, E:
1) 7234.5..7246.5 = 30.0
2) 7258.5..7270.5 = 29.6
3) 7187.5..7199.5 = 29.4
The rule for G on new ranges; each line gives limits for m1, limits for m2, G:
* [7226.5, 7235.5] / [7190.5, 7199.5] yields 5.1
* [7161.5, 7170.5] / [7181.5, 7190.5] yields 2.6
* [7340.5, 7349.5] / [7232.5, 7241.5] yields -8.2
